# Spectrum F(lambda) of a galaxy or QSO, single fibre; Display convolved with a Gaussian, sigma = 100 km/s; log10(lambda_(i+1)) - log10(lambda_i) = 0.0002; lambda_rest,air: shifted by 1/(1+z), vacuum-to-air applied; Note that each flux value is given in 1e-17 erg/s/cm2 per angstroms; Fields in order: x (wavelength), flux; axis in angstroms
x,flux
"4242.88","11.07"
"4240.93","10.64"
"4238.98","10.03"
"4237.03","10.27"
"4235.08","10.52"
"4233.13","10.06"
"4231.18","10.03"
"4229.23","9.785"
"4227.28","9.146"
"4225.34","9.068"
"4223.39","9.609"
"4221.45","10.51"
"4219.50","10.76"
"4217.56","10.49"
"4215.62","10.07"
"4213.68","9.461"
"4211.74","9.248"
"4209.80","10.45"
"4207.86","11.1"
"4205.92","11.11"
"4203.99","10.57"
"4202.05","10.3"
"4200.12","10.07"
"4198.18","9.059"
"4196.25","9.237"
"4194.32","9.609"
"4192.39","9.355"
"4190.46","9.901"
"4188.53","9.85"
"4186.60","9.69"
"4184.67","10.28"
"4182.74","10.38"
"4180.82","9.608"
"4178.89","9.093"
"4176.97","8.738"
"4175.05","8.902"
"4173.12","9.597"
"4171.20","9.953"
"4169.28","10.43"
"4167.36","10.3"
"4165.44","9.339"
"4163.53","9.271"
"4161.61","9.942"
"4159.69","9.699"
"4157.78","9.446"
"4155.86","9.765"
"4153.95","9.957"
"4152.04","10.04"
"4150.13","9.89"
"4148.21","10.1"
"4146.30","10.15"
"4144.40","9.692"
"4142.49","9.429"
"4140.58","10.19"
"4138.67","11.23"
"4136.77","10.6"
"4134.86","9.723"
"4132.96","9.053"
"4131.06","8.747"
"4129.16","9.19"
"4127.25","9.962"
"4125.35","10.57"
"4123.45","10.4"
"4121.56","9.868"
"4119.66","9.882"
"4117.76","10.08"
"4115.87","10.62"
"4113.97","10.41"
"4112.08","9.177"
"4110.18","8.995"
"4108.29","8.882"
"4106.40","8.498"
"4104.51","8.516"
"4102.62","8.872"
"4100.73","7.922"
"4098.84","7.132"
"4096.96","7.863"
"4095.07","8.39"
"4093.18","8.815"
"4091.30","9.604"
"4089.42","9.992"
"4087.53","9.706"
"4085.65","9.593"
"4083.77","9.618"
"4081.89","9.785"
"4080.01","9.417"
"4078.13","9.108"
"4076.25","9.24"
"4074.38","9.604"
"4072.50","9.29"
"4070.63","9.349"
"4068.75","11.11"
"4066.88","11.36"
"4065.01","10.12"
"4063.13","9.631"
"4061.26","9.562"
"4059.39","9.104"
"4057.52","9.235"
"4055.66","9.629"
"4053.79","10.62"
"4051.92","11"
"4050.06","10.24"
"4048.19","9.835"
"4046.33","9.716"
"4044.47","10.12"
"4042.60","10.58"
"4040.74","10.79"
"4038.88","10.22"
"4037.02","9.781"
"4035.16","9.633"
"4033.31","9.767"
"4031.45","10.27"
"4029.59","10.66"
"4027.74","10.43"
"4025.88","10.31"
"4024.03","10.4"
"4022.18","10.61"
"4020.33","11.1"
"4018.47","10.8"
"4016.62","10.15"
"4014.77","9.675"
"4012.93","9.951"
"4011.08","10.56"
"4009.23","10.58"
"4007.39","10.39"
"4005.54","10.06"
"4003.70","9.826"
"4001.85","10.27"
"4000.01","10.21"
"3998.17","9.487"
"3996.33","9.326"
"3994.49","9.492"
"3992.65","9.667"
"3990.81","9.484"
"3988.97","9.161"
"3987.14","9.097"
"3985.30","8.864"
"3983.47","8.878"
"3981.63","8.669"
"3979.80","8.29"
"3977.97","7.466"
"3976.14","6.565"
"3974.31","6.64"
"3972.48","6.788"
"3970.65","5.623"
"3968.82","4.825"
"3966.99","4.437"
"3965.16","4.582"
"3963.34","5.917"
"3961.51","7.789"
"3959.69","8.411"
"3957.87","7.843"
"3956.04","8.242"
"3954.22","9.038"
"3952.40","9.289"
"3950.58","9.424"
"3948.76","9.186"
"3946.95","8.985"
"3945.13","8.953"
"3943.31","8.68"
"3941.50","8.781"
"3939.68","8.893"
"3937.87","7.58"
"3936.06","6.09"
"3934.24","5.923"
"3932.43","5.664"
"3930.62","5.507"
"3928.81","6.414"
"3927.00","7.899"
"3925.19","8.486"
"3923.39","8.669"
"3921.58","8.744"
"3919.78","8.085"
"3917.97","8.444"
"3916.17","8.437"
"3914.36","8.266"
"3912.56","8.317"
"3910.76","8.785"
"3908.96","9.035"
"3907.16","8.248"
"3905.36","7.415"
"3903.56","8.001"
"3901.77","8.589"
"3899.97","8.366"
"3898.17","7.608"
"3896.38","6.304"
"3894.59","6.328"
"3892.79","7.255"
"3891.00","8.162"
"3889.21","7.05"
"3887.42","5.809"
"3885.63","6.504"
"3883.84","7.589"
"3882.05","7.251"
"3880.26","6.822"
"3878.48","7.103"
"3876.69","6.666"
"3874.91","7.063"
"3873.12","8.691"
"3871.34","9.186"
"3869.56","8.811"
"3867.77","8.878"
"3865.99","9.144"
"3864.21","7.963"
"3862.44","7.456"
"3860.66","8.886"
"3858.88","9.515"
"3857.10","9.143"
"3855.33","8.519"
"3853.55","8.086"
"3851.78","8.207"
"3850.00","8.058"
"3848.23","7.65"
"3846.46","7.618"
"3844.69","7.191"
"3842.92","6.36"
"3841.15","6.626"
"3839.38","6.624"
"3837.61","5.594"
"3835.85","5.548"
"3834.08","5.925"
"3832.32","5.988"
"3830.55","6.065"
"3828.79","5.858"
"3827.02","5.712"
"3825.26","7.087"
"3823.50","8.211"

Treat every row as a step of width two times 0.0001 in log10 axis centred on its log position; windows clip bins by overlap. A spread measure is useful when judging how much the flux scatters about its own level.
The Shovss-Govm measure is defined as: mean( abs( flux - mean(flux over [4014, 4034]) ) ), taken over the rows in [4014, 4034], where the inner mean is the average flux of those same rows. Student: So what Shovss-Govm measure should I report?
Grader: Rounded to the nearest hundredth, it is 0.31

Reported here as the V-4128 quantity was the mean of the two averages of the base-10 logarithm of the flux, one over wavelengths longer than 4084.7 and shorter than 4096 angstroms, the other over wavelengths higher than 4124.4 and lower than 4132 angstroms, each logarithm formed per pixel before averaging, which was 0.976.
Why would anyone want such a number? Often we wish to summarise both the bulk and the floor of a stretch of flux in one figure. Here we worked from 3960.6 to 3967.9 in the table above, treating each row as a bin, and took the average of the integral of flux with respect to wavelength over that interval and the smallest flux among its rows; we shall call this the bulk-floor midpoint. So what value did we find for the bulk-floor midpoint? 23.0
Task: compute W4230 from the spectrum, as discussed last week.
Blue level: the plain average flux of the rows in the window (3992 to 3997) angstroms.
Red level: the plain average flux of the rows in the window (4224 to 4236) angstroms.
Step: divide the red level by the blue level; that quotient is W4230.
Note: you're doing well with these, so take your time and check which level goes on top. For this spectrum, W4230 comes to 1.03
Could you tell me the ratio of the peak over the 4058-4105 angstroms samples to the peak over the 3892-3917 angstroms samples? 1.26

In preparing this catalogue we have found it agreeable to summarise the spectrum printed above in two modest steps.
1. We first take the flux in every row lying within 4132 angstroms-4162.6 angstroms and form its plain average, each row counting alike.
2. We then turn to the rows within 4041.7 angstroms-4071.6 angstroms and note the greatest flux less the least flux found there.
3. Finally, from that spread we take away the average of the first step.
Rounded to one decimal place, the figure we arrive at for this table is -7.7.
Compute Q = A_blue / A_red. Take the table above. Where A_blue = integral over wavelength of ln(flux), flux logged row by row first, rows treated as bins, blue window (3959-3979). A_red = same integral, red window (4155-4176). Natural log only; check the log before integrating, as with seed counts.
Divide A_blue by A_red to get 0.76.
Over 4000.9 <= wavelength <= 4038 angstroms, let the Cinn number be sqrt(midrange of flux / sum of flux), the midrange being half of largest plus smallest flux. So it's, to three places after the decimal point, 0.225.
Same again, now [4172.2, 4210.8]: 0.225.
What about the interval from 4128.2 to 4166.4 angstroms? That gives 0.226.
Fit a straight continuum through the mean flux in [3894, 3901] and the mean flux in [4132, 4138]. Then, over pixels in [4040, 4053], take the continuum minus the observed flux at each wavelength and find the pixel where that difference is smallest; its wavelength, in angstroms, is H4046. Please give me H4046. 4051.92 angstroms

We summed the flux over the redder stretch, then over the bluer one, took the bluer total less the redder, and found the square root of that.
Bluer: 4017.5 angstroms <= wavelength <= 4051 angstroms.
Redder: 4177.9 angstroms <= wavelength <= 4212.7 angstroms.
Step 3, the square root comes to 2.52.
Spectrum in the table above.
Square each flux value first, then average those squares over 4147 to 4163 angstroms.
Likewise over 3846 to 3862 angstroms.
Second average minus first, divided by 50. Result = -0.5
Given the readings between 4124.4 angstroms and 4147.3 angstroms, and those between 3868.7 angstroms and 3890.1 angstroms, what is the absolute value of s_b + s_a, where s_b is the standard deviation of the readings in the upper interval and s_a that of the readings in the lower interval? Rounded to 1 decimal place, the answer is 1.7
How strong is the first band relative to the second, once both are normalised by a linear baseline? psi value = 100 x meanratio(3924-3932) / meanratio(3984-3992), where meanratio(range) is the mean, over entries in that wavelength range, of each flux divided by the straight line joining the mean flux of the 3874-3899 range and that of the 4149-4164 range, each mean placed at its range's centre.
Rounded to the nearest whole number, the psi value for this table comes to 84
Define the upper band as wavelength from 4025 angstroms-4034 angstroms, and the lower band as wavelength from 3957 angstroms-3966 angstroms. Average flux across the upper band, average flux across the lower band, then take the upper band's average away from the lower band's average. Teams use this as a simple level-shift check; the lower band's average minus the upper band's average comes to -3.4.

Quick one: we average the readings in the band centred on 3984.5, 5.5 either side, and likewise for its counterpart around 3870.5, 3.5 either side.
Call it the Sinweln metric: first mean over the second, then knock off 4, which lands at -3.01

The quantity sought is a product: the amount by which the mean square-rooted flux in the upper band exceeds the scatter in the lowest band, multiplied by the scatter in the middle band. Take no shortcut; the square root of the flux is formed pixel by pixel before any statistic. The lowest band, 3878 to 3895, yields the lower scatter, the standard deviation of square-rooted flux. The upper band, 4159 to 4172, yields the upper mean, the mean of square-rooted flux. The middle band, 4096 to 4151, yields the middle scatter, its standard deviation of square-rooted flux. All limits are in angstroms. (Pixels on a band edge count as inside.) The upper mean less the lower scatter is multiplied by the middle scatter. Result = 0.47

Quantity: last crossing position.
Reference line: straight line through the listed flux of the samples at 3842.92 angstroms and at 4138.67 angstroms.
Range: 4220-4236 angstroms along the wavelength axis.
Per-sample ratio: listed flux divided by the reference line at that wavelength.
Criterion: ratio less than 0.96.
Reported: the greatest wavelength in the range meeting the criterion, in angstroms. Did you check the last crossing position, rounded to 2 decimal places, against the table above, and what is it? 4235.08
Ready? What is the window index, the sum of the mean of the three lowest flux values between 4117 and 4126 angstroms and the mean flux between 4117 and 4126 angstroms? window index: 20.1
